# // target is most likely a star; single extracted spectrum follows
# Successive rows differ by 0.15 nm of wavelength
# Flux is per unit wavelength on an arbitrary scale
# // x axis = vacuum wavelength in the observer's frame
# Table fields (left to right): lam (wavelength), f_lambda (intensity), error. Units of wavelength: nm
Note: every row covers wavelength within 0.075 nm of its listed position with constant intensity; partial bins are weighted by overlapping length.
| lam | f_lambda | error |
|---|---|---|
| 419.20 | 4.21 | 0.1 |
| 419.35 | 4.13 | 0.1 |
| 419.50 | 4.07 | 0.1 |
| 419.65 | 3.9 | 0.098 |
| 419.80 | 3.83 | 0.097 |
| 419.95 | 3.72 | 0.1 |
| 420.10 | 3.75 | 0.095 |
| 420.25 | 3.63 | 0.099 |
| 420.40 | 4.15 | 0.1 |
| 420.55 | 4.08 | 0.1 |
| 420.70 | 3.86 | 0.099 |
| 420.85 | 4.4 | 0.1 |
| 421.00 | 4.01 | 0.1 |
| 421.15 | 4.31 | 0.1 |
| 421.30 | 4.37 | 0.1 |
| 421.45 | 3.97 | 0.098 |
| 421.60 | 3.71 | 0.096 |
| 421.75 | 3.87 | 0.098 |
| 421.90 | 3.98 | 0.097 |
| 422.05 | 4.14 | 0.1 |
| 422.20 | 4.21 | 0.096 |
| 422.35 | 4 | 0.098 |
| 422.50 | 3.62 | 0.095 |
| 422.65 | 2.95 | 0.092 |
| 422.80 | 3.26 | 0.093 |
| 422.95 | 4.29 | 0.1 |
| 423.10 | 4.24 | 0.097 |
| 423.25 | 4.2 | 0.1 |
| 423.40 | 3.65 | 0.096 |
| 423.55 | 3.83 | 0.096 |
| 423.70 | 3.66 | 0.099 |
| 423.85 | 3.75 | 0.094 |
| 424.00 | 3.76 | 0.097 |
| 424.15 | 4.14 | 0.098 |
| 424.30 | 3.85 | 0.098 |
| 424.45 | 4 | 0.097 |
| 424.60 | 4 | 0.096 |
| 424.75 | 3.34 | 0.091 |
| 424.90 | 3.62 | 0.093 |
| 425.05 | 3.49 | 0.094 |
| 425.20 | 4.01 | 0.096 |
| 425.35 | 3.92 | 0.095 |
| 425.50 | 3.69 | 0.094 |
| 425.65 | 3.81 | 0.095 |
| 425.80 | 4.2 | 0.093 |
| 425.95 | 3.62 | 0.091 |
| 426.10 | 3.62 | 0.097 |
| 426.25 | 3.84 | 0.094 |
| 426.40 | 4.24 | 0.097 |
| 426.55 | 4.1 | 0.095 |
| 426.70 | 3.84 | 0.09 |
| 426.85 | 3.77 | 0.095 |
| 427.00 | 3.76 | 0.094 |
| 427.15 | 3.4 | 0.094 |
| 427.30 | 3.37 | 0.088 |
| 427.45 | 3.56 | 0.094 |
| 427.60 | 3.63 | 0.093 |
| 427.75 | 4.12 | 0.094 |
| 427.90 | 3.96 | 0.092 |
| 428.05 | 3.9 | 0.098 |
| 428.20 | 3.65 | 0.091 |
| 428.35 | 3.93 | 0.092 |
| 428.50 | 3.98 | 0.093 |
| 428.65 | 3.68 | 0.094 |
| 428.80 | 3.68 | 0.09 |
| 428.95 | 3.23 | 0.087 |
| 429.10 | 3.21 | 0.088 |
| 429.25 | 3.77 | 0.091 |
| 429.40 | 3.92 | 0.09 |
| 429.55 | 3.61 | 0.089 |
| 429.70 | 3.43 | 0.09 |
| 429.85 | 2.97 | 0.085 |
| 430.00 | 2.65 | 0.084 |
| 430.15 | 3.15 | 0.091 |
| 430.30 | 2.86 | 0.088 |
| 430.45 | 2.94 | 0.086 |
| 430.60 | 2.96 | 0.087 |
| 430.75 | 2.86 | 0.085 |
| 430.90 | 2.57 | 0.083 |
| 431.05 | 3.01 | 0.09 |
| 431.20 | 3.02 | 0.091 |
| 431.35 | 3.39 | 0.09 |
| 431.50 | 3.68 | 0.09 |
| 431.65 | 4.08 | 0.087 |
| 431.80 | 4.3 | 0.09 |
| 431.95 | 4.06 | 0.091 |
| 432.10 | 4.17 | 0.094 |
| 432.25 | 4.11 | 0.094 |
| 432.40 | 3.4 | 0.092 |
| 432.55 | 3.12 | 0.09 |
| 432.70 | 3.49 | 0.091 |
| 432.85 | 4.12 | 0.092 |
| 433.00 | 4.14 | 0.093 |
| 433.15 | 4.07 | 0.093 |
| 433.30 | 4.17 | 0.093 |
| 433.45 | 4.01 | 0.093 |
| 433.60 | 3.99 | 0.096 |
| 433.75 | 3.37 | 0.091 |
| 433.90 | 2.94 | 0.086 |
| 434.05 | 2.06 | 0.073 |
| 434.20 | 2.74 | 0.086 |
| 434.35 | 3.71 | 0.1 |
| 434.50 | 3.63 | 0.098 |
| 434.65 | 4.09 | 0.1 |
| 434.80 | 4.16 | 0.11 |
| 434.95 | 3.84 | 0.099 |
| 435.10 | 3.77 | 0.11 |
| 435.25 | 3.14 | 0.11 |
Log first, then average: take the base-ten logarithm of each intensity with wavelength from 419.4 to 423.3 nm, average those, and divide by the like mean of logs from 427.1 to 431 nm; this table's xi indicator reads 1.12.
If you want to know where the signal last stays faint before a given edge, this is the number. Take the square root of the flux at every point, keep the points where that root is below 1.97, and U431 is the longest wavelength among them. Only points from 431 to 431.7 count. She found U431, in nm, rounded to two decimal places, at 431.50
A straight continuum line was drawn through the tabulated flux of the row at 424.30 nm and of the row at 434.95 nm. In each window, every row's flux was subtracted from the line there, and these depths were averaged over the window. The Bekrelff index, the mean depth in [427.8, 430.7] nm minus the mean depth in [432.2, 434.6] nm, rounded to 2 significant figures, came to 0.12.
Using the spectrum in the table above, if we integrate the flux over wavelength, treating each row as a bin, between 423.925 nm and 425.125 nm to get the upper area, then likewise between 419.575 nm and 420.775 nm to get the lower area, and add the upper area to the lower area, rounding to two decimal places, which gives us 9.17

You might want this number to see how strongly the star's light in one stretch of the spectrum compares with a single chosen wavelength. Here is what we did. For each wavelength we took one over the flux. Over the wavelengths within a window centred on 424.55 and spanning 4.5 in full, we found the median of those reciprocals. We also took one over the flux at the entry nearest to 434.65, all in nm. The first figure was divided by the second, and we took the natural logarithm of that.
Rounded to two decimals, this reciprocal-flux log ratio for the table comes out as 0.06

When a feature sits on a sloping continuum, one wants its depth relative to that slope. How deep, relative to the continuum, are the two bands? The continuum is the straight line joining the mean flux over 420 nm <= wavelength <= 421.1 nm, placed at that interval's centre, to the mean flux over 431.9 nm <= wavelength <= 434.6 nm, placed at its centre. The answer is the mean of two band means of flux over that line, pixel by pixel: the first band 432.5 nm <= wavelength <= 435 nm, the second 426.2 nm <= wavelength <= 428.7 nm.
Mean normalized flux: 1.00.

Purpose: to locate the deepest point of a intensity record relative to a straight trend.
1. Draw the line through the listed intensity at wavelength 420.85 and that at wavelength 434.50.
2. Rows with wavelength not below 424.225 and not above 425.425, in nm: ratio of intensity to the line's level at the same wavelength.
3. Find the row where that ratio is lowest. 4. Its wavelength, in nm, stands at 424.75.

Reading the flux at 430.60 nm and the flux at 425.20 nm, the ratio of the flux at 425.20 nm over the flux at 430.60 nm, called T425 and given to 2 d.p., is 1.35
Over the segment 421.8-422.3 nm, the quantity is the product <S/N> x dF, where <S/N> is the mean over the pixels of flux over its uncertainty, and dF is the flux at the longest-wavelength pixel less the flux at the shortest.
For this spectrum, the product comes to 10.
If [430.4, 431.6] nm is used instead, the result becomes 26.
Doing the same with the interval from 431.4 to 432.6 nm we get -24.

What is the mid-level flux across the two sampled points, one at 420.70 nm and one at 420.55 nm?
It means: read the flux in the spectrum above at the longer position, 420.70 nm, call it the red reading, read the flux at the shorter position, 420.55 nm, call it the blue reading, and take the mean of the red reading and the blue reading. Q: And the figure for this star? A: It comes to 3.97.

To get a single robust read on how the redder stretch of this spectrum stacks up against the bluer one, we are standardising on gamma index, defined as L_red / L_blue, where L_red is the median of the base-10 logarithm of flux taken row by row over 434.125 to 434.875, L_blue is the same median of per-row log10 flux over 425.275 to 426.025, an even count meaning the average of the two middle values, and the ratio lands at 0.98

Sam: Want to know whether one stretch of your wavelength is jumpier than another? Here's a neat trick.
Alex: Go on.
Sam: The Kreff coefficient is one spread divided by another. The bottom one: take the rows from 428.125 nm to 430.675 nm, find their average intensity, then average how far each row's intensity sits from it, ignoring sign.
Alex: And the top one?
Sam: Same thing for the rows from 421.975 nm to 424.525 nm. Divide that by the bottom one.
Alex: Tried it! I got 0.75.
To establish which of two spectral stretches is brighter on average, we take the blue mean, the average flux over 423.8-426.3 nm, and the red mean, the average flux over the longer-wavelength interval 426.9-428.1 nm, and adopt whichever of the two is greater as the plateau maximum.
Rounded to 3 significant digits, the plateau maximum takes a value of 3.80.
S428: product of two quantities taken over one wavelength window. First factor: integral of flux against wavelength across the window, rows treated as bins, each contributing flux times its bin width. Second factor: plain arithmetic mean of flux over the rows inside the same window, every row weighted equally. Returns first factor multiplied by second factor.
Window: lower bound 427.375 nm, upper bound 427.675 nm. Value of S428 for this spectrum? 3.9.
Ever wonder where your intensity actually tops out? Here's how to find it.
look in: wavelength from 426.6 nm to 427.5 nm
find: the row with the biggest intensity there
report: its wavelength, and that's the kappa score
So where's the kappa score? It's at 426.70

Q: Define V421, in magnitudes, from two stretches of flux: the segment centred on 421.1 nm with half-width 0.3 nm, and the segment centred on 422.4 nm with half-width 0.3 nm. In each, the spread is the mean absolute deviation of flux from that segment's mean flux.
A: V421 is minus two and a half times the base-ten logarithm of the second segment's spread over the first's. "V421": -1.2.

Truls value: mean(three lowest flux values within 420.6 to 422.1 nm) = 3.8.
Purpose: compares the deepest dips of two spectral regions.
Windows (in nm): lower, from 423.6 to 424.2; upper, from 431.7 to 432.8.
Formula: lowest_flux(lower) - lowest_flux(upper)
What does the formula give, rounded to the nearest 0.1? 0.5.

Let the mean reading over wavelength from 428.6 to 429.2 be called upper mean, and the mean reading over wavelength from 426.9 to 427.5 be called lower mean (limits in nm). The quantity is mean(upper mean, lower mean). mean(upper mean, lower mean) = 3.49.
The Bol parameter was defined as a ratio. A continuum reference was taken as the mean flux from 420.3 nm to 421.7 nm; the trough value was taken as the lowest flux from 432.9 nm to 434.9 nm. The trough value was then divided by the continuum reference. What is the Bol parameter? 0.5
